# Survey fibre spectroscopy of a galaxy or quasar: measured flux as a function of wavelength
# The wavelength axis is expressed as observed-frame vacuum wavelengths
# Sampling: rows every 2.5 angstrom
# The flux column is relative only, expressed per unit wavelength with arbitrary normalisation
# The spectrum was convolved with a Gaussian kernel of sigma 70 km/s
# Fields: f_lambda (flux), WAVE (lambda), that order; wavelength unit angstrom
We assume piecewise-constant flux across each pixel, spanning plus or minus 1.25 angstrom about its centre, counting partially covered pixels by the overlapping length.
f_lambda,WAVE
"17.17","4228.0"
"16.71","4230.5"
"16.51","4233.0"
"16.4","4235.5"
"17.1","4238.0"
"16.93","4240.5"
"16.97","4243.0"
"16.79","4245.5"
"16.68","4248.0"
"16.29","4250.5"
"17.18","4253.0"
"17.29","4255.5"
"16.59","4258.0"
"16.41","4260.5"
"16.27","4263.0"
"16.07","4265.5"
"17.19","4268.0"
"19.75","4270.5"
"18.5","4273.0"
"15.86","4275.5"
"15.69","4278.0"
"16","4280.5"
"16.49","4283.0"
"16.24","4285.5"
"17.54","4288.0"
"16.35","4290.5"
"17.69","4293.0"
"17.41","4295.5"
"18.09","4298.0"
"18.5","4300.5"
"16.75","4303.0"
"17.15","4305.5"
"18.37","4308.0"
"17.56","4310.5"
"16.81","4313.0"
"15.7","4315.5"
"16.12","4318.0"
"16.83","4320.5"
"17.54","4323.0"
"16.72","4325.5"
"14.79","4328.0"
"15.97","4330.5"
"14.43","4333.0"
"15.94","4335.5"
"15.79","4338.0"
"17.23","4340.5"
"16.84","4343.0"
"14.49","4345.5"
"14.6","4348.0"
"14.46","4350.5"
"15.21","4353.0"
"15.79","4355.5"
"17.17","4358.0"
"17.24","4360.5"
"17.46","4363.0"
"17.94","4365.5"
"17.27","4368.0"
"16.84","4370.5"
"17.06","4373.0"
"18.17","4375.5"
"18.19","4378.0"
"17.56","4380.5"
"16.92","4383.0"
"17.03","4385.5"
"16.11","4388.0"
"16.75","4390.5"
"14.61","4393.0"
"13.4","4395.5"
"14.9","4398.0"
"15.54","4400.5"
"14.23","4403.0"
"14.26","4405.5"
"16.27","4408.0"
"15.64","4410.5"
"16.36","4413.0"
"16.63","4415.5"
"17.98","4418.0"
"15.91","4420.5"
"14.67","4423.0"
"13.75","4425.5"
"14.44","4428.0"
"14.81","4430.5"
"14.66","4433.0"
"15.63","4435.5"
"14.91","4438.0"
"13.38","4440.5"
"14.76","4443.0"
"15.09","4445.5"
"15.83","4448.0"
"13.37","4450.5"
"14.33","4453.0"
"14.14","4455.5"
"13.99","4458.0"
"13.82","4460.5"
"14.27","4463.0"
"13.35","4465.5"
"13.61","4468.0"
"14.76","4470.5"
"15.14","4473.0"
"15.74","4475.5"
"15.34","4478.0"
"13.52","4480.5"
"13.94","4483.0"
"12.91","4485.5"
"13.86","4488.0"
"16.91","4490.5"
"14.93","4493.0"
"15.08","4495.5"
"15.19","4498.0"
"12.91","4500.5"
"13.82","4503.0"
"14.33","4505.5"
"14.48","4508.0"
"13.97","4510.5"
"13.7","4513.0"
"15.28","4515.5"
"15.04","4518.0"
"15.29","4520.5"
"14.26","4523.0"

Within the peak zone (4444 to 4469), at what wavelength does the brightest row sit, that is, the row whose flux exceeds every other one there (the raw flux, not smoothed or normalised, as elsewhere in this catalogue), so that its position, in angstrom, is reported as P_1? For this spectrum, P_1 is 4448.0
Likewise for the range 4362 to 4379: 4378.0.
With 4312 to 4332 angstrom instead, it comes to 4323.0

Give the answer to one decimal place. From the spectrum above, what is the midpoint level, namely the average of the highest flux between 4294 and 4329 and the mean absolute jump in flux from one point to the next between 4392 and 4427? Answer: 9.8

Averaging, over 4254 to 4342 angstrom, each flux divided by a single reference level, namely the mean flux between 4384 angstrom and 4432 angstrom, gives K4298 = 1.09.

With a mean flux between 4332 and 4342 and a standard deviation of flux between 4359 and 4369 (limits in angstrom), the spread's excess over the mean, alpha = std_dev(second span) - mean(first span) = -15.6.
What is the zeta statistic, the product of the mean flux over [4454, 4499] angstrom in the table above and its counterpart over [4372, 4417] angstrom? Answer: 233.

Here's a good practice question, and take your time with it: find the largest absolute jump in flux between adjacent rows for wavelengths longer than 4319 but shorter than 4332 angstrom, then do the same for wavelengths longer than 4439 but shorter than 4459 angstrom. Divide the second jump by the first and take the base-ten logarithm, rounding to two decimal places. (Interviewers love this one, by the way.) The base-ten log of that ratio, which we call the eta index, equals 0.11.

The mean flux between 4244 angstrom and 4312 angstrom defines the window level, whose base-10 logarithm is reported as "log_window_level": 1.23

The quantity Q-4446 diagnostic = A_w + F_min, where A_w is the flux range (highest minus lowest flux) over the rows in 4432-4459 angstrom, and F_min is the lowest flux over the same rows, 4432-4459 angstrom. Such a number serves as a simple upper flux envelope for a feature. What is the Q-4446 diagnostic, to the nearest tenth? 15.8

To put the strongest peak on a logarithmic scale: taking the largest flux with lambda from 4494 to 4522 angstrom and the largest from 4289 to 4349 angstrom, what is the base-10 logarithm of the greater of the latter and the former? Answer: 1.27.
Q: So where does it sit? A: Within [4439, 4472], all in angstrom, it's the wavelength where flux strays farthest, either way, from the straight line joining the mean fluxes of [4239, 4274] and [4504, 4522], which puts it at 4440.5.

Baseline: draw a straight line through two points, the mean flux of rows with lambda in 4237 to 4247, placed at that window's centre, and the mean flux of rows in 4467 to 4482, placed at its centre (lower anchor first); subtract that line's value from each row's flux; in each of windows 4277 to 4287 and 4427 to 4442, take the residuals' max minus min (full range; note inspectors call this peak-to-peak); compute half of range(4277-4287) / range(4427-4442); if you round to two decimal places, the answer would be 0.19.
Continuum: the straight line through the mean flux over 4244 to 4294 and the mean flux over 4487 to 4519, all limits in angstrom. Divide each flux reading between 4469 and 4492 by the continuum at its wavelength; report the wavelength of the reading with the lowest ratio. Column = 4485.5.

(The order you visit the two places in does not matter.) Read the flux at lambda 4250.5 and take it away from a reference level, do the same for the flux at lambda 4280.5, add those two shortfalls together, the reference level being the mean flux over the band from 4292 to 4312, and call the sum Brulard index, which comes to 3.1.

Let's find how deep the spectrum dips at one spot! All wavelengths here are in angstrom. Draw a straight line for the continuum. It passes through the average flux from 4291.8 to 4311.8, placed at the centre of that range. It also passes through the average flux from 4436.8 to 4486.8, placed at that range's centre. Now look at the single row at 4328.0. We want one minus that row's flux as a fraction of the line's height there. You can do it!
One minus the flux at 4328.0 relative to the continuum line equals 0.14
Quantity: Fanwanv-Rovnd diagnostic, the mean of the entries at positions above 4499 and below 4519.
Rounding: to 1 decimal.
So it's 14.2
